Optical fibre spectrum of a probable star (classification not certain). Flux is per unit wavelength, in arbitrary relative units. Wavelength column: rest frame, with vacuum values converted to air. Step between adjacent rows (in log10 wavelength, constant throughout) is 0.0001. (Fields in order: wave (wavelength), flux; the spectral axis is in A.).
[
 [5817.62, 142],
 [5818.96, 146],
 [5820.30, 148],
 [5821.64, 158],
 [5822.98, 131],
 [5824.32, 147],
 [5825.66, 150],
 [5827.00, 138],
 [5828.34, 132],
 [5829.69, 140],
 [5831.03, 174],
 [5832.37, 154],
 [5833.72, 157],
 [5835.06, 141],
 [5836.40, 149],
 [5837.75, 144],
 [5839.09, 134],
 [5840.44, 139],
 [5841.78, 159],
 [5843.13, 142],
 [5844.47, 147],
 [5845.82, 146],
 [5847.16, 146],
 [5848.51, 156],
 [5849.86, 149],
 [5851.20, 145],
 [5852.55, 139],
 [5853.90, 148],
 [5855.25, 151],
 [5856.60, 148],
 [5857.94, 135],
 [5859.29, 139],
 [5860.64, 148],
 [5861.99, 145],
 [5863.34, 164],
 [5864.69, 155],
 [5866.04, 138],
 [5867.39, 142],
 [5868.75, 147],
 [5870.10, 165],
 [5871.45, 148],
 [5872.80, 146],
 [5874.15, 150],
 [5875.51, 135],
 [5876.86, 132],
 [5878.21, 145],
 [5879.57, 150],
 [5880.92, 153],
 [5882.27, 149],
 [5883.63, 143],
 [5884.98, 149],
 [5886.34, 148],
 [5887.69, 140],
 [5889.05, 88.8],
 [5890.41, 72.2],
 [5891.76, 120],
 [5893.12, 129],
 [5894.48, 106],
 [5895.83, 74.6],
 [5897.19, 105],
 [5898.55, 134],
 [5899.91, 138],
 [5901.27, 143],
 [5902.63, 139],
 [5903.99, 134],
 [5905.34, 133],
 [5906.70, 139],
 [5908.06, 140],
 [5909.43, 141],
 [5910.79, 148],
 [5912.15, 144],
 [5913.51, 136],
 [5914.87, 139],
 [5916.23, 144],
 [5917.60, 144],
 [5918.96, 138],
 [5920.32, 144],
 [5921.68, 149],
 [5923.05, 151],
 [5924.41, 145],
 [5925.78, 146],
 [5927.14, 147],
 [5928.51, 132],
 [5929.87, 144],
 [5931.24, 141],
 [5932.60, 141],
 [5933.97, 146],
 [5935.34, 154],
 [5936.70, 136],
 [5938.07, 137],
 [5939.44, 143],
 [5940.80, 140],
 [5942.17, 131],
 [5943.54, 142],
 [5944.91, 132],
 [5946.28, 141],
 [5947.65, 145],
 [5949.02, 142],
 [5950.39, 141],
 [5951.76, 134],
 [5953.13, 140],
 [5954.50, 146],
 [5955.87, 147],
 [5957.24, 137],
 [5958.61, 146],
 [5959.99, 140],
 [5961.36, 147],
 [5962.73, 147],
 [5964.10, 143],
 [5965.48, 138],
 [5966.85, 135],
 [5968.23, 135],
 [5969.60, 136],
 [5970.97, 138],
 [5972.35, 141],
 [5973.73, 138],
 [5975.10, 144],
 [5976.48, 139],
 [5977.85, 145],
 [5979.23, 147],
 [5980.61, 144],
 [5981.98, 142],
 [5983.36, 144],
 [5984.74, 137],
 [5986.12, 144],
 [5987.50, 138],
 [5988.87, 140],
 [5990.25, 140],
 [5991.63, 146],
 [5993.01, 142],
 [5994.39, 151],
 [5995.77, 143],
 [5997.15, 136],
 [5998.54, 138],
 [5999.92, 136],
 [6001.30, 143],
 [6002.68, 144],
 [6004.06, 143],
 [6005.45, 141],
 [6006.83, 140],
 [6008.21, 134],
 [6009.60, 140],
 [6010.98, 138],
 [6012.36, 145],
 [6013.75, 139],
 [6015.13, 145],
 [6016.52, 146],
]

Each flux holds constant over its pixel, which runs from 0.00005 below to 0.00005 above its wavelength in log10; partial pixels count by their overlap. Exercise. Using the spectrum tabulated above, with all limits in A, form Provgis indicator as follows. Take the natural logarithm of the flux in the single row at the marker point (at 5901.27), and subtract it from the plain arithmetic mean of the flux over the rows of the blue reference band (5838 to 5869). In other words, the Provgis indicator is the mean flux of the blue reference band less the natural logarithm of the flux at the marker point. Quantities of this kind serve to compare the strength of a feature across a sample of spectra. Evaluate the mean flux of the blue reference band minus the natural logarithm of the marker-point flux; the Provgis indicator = 141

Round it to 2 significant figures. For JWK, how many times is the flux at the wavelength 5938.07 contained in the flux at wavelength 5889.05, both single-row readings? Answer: 0.65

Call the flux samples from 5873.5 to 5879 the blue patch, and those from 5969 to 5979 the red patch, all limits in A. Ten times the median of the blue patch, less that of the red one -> 1261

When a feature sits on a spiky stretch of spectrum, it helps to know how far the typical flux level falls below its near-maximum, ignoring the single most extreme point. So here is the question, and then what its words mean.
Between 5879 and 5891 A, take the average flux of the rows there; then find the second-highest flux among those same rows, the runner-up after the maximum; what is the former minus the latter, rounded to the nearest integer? -17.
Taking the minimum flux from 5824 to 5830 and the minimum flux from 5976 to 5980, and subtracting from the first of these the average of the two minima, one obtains -3.5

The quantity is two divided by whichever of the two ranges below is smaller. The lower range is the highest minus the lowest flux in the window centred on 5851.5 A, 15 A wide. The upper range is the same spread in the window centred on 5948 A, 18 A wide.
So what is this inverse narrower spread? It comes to 0.125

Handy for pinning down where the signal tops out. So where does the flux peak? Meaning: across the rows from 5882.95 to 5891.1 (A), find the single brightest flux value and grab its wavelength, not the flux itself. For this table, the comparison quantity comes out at 5884.98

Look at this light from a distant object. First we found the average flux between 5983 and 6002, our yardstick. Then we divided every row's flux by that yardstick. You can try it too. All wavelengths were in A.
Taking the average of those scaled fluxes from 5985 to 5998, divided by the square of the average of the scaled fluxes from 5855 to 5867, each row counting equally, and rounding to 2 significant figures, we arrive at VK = 0.93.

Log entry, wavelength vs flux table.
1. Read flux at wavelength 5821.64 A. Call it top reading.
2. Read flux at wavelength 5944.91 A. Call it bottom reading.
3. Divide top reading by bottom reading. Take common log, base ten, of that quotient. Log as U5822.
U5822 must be 0.08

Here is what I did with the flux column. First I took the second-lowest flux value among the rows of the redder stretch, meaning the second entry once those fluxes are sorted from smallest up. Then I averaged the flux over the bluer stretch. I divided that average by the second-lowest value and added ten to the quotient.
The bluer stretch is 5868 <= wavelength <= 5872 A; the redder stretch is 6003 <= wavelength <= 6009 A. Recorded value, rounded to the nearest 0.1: 11.1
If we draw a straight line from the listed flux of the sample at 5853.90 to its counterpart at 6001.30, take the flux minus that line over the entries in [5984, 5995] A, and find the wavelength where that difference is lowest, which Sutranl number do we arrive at 5984.74 A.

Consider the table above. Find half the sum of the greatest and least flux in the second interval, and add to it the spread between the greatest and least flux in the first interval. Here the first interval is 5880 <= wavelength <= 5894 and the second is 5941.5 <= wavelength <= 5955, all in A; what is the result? 219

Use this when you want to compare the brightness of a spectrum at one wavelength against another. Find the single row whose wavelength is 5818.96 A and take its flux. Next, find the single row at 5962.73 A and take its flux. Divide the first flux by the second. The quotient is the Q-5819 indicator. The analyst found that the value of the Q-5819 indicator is 0.99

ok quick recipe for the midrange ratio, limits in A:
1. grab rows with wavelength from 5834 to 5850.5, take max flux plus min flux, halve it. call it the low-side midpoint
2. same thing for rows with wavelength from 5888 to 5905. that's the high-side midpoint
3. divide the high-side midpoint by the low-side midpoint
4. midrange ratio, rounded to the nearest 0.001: 0.734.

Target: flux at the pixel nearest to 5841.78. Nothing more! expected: 159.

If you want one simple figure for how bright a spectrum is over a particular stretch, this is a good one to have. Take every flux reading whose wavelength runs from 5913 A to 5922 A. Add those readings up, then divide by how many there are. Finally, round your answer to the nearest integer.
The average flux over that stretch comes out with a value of 142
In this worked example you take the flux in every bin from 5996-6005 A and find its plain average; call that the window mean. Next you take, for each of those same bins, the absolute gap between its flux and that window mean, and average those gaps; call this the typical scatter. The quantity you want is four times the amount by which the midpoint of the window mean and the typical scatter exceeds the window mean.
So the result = -273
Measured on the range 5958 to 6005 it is -276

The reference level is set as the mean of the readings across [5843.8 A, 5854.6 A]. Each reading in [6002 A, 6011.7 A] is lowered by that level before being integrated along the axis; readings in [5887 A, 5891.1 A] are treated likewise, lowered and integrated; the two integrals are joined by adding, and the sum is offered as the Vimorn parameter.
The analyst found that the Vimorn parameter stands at -258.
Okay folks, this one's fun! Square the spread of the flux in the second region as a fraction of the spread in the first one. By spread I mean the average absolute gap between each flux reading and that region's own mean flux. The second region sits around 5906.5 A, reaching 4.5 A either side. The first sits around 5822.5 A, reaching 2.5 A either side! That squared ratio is 0.19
